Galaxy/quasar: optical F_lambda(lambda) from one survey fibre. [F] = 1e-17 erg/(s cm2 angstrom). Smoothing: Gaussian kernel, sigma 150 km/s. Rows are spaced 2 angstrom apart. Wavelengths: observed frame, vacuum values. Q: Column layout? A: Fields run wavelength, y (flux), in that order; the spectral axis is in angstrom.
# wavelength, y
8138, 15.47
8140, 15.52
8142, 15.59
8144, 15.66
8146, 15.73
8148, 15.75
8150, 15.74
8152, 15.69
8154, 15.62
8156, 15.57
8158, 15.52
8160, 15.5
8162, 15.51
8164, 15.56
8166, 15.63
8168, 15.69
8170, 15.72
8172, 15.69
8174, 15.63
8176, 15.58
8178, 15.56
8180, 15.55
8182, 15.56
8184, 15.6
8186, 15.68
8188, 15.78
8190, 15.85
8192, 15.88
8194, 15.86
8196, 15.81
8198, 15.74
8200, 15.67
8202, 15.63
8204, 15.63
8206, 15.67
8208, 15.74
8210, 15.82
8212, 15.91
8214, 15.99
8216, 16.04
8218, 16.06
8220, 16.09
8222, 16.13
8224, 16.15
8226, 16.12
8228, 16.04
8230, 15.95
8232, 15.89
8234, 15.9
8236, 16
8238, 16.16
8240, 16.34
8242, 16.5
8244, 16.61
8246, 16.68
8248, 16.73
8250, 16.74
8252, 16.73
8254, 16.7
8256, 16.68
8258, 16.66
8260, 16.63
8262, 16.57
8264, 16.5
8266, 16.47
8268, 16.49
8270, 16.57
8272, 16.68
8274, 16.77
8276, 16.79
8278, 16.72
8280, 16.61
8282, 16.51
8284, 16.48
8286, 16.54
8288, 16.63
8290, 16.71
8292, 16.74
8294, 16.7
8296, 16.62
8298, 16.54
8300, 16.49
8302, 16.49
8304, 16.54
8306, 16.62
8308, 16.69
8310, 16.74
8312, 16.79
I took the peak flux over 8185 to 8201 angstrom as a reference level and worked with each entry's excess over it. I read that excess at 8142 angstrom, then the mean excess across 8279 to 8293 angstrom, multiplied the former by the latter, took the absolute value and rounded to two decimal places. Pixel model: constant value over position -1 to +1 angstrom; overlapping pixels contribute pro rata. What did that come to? 0.21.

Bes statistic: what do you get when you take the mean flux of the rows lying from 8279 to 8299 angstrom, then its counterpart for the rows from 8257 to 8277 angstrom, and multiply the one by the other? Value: 276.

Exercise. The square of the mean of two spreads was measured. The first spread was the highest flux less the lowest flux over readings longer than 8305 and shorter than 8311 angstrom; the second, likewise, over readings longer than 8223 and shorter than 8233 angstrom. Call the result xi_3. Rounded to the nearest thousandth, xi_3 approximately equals 0.036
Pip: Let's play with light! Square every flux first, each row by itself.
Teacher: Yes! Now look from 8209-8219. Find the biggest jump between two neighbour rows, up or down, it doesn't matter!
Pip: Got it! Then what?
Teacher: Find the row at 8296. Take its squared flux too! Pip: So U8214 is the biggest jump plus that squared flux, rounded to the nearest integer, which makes 279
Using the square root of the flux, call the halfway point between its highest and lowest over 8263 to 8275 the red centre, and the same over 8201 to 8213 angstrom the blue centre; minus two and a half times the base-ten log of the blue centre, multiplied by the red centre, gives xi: -6.10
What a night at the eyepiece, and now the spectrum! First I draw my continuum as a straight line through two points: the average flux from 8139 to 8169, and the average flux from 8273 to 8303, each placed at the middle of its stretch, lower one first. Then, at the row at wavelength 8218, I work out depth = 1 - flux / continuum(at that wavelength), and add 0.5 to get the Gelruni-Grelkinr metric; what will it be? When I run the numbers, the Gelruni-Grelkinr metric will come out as 0.502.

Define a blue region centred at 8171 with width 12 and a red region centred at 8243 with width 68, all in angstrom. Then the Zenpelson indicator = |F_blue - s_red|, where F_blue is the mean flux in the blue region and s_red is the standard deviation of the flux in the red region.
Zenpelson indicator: 15.3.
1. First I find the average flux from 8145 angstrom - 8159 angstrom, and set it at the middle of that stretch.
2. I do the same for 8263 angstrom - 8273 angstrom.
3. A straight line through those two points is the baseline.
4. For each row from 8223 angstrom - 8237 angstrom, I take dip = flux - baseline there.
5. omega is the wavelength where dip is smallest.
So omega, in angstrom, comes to 8234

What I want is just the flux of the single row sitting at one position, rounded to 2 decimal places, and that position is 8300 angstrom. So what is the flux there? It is 16.49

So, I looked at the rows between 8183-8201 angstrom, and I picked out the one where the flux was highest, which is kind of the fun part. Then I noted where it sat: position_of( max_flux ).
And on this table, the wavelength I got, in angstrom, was 8192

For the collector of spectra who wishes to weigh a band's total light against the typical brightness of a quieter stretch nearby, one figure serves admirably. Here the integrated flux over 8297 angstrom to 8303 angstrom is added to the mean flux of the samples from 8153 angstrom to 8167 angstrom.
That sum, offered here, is 115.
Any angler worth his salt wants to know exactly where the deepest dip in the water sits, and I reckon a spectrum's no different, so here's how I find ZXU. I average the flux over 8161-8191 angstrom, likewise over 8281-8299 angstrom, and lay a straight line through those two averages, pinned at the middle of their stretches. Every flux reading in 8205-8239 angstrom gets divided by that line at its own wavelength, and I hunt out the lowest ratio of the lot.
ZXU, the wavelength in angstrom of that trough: 8234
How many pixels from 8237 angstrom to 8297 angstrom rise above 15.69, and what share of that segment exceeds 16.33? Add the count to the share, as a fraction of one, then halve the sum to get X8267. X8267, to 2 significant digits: 15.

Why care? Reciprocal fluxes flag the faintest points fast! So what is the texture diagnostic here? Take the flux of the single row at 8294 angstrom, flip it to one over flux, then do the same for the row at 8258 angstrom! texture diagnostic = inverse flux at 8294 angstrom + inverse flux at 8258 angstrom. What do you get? 0.120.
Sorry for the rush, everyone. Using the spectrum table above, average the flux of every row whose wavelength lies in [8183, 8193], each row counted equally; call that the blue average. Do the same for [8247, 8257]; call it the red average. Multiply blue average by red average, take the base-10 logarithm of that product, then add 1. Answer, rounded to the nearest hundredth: 3.42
